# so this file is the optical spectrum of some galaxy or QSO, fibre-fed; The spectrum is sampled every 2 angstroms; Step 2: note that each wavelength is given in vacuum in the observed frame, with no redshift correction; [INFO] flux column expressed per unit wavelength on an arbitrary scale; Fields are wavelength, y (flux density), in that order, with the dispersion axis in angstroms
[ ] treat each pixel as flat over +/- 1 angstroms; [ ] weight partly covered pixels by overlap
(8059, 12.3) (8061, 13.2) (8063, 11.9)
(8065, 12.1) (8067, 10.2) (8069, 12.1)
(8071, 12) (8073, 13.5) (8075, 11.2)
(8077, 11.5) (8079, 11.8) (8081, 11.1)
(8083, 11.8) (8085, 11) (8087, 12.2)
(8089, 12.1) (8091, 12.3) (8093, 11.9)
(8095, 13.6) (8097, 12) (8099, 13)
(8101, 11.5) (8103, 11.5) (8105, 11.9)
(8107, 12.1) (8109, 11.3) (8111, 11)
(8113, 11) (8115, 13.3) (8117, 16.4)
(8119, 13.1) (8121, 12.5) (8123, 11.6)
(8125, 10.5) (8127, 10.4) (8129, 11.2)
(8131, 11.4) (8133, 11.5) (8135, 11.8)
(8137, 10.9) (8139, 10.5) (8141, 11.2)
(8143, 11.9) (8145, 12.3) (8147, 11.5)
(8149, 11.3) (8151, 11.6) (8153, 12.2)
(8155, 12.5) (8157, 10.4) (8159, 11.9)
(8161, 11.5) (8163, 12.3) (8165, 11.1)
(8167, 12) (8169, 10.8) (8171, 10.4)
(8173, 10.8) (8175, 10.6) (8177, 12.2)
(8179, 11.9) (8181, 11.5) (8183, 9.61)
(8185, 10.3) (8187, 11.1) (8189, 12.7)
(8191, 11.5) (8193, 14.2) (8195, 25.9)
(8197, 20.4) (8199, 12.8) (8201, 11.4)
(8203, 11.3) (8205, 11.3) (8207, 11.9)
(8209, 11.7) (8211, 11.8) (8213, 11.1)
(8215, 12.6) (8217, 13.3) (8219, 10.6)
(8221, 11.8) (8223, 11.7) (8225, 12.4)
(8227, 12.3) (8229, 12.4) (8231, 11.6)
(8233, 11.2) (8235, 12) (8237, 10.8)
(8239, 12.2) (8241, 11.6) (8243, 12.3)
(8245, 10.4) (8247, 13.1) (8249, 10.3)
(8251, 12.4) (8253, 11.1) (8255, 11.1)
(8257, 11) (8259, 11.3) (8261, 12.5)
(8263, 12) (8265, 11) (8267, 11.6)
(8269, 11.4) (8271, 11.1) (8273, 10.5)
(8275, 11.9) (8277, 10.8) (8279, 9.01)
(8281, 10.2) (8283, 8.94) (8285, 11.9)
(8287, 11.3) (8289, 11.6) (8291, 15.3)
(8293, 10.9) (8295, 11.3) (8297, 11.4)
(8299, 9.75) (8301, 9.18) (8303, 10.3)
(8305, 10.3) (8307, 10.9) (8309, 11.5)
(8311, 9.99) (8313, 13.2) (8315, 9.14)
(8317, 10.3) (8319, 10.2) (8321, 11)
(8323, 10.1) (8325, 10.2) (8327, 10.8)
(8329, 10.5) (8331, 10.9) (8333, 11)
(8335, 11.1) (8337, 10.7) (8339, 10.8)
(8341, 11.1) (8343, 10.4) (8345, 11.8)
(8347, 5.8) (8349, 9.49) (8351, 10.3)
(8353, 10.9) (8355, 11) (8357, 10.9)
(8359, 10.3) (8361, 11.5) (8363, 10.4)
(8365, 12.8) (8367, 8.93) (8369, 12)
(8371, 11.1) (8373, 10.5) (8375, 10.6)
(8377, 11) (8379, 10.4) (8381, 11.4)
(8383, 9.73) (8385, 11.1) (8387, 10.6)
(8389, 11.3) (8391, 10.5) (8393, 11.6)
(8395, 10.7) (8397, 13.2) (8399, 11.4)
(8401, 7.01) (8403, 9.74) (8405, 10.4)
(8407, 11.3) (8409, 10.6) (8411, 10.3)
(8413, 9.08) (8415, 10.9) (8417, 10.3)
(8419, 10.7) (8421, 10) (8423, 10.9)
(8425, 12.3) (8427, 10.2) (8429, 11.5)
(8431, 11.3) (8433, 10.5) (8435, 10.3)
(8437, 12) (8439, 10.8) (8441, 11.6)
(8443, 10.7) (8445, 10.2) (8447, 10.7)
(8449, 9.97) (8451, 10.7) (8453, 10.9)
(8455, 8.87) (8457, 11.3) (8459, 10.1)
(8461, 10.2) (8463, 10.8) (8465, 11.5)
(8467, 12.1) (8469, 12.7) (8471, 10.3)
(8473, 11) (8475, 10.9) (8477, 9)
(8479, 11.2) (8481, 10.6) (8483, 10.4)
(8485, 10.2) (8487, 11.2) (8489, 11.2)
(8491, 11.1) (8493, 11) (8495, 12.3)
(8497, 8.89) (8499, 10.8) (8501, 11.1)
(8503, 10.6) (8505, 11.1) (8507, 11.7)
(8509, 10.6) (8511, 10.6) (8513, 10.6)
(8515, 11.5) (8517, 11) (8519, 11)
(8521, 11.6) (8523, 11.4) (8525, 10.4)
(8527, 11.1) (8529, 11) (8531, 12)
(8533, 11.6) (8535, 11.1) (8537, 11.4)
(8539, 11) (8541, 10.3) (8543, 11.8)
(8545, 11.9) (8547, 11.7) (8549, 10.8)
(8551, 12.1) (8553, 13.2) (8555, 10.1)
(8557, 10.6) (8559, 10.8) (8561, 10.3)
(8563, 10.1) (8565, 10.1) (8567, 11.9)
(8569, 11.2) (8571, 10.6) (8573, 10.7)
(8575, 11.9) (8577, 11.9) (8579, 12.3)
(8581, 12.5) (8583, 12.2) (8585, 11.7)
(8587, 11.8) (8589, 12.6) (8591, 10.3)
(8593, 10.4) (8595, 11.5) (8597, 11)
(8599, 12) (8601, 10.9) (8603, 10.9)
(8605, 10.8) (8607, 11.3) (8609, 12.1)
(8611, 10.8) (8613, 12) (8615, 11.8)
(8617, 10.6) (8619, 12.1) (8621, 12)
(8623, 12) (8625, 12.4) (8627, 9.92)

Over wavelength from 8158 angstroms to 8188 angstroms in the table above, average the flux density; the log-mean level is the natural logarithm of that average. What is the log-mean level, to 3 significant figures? 2.42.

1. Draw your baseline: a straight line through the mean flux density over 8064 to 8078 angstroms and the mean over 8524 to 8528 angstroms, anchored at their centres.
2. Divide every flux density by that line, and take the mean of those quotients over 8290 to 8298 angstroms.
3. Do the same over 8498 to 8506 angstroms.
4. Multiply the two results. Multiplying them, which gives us 1.09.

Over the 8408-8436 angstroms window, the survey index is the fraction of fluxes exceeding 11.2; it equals 0.21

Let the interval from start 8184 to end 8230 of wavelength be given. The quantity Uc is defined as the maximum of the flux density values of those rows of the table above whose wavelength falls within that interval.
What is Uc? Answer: 25.9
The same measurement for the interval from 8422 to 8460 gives 12.3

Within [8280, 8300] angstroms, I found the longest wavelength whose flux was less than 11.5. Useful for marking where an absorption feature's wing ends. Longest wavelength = 8299 angstroms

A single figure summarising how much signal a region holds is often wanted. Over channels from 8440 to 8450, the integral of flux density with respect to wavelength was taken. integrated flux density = 106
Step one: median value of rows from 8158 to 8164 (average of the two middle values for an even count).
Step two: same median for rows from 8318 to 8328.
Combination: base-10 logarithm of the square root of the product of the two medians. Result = 1.04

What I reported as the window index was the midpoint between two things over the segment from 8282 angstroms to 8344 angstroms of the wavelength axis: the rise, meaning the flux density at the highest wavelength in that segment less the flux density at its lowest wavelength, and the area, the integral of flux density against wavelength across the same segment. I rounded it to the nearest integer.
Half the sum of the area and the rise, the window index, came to 337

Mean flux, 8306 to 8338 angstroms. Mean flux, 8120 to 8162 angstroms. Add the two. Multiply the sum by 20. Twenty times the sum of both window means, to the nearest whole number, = 444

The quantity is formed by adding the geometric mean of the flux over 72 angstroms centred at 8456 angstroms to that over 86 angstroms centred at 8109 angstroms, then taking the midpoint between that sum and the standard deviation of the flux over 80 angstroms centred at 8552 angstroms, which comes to 11.7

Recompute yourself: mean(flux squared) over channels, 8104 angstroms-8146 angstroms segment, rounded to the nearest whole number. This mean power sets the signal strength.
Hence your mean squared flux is 141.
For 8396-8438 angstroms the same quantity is 115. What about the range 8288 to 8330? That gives 119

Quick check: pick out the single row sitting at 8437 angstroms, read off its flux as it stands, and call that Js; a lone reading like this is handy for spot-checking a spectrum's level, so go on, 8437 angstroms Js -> 12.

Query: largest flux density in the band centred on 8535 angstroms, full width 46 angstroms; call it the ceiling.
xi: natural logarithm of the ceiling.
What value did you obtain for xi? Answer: 2.58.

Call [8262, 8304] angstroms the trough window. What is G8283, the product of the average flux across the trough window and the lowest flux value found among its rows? 99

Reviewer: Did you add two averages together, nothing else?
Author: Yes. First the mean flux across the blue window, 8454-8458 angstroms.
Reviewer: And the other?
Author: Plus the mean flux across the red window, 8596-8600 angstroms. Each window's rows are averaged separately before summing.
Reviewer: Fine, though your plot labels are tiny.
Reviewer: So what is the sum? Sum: 21.6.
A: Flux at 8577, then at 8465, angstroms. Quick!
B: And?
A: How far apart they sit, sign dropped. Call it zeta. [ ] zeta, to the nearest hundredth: 0.40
